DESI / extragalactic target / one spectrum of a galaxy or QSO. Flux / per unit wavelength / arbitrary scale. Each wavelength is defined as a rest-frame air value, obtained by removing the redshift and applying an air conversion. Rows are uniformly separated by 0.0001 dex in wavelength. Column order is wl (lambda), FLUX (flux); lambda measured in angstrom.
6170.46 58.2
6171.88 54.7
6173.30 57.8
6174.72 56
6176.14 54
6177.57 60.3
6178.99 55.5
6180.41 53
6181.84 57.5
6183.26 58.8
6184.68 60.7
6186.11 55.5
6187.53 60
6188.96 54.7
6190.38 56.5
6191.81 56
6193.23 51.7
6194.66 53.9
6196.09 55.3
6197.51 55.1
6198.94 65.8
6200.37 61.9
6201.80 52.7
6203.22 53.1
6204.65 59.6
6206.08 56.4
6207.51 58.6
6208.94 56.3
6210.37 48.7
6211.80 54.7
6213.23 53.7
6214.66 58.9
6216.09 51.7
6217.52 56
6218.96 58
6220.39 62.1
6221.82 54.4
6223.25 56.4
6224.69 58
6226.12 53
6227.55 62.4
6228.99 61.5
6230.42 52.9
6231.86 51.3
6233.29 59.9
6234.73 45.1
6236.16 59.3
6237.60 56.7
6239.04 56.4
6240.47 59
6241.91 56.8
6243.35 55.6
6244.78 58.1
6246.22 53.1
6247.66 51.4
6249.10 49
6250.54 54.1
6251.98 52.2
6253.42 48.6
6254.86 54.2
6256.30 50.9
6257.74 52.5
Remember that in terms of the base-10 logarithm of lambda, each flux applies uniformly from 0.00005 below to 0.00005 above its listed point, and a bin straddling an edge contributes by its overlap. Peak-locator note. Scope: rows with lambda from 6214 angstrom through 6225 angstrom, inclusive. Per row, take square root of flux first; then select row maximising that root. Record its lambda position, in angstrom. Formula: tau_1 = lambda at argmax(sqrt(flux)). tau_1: 6220.39 angstrom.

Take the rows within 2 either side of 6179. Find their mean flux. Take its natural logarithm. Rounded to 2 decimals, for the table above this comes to 4.03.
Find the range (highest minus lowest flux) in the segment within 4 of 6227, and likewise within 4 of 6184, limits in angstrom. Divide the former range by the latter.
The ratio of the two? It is 1.2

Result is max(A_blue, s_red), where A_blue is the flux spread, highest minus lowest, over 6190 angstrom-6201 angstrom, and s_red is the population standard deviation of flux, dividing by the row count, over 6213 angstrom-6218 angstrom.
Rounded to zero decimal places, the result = 14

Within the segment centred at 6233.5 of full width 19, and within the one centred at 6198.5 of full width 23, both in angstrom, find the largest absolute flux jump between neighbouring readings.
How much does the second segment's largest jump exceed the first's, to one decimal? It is -4.1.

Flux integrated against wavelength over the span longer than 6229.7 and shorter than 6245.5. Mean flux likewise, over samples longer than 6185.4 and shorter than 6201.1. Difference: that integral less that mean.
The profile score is 821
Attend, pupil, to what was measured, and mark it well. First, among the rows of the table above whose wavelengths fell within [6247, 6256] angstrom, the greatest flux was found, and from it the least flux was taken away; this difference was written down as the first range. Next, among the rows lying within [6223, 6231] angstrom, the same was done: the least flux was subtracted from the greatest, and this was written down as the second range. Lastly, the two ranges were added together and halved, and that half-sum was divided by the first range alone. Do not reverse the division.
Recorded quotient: 1.35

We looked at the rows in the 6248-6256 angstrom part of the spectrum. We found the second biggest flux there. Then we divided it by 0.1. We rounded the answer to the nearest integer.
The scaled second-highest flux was 541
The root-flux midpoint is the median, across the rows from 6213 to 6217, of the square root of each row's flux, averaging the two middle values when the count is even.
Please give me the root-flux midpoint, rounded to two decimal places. 7.33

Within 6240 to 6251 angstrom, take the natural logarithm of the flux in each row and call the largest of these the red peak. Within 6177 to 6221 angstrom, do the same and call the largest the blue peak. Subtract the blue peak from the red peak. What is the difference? -0.11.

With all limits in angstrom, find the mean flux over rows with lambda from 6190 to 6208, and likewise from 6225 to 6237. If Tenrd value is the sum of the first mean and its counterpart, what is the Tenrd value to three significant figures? 112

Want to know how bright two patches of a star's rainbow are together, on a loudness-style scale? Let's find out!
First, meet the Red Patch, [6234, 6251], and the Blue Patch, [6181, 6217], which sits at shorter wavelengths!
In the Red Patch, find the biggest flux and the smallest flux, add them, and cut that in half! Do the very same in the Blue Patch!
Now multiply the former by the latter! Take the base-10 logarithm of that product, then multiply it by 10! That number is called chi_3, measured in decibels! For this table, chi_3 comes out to 34.75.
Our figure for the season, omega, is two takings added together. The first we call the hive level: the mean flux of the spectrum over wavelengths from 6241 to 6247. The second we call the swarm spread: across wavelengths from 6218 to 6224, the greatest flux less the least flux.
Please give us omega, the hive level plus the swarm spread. 63.6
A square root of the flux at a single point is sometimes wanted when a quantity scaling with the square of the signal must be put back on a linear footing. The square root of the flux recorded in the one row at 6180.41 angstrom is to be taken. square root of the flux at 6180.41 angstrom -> 7.28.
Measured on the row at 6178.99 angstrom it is 7.45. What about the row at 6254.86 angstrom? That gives 7.36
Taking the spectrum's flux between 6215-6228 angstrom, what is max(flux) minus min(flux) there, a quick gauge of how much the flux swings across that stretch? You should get 11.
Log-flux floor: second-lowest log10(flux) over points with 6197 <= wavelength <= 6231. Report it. 1.71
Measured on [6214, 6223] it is 1.74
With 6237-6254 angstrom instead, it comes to 1.69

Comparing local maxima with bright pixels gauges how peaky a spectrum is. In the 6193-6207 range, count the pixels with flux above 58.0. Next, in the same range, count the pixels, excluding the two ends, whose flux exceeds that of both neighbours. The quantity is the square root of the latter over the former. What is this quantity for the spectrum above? 1.00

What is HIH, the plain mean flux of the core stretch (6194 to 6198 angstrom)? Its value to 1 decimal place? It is 54.8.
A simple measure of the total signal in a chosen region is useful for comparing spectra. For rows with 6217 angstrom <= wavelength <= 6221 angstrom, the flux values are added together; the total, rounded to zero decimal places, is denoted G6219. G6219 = 176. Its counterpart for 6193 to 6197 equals 161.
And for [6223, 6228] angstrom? 230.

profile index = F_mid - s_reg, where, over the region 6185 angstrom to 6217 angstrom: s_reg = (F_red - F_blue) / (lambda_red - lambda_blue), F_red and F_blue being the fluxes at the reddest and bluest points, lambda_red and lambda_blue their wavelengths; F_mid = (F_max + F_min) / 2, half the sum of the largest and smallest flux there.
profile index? 57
